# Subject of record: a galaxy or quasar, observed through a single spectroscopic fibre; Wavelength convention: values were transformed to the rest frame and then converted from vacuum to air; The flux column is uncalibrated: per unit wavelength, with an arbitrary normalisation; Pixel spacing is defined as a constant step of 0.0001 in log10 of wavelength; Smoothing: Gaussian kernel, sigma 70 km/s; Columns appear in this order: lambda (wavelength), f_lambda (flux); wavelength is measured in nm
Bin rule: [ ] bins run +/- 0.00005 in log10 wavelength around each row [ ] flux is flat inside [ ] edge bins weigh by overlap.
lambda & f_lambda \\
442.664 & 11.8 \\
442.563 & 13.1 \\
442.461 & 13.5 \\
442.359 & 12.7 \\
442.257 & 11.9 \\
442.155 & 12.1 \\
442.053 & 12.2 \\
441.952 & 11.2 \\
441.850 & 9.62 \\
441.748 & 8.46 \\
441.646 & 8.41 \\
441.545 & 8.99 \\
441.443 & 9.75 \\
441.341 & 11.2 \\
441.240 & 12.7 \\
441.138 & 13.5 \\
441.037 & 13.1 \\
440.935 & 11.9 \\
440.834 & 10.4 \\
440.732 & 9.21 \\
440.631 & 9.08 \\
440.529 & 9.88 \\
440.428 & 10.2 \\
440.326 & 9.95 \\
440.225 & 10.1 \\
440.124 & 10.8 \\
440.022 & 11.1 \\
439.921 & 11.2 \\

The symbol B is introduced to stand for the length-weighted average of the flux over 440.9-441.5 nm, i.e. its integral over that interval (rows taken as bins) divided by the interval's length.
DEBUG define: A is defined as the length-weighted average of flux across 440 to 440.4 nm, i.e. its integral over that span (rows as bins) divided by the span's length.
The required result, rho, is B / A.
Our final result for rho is 1.15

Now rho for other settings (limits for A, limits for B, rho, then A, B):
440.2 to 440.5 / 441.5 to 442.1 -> 0.97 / 10.1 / 9.8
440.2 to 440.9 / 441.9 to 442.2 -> 1.20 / 9.9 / 11.8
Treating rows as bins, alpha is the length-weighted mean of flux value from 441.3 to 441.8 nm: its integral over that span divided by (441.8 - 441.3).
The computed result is 9.3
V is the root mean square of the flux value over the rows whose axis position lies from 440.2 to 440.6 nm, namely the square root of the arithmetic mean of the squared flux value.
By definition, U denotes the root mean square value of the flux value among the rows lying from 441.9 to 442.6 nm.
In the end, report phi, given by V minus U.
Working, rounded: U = 12.4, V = 10.0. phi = -2.4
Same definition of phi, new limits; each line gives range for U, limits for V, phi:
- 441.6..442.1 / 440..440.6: 0.3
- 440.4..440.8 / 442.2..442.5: 3.1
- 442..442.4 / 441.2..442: -2.1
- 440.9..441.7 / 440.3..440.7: -1.6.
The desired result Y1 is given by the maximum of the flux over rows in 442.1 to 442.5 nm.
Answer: 13.5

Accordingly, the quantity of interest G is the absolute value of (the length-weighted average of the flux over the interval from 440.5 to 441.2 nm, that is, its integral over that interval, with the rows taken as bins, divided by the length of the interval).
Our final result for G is 11.1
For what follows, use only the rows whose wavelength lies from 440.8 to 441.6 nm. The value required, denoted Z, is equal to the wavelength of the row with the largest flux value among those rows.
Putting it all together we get 441.138 nm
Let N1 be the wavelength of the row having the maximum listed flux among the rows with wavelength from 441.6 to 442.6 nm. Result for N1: 442.461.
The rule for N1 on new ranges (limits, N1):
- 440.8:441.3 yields 441.138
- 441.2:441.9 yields 441.240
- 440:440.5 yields 440.022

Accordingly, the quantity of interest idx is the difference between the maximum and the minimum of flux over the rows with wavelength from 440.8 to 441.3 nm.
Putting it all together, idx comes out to 3.1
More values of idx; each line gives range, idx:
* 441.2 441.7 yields 4.3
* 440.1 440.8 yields 1.7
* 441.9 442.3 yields 1.0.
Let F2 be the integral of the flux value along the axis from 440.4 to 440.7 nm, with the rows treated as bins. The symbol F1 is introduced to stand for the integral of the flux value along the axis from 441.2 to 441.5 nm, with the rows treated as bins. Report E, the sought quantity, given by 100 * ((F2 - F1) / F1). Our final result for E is -13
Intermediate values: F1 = 3.33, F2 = 2.90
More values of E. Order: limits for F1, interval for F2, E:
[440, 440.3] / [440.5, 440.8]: -11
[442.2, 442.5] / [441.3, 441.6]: -22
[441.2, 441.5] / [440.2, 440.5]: -9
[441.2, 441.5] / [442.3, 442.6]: 17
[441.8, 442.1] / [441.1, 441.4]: 12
